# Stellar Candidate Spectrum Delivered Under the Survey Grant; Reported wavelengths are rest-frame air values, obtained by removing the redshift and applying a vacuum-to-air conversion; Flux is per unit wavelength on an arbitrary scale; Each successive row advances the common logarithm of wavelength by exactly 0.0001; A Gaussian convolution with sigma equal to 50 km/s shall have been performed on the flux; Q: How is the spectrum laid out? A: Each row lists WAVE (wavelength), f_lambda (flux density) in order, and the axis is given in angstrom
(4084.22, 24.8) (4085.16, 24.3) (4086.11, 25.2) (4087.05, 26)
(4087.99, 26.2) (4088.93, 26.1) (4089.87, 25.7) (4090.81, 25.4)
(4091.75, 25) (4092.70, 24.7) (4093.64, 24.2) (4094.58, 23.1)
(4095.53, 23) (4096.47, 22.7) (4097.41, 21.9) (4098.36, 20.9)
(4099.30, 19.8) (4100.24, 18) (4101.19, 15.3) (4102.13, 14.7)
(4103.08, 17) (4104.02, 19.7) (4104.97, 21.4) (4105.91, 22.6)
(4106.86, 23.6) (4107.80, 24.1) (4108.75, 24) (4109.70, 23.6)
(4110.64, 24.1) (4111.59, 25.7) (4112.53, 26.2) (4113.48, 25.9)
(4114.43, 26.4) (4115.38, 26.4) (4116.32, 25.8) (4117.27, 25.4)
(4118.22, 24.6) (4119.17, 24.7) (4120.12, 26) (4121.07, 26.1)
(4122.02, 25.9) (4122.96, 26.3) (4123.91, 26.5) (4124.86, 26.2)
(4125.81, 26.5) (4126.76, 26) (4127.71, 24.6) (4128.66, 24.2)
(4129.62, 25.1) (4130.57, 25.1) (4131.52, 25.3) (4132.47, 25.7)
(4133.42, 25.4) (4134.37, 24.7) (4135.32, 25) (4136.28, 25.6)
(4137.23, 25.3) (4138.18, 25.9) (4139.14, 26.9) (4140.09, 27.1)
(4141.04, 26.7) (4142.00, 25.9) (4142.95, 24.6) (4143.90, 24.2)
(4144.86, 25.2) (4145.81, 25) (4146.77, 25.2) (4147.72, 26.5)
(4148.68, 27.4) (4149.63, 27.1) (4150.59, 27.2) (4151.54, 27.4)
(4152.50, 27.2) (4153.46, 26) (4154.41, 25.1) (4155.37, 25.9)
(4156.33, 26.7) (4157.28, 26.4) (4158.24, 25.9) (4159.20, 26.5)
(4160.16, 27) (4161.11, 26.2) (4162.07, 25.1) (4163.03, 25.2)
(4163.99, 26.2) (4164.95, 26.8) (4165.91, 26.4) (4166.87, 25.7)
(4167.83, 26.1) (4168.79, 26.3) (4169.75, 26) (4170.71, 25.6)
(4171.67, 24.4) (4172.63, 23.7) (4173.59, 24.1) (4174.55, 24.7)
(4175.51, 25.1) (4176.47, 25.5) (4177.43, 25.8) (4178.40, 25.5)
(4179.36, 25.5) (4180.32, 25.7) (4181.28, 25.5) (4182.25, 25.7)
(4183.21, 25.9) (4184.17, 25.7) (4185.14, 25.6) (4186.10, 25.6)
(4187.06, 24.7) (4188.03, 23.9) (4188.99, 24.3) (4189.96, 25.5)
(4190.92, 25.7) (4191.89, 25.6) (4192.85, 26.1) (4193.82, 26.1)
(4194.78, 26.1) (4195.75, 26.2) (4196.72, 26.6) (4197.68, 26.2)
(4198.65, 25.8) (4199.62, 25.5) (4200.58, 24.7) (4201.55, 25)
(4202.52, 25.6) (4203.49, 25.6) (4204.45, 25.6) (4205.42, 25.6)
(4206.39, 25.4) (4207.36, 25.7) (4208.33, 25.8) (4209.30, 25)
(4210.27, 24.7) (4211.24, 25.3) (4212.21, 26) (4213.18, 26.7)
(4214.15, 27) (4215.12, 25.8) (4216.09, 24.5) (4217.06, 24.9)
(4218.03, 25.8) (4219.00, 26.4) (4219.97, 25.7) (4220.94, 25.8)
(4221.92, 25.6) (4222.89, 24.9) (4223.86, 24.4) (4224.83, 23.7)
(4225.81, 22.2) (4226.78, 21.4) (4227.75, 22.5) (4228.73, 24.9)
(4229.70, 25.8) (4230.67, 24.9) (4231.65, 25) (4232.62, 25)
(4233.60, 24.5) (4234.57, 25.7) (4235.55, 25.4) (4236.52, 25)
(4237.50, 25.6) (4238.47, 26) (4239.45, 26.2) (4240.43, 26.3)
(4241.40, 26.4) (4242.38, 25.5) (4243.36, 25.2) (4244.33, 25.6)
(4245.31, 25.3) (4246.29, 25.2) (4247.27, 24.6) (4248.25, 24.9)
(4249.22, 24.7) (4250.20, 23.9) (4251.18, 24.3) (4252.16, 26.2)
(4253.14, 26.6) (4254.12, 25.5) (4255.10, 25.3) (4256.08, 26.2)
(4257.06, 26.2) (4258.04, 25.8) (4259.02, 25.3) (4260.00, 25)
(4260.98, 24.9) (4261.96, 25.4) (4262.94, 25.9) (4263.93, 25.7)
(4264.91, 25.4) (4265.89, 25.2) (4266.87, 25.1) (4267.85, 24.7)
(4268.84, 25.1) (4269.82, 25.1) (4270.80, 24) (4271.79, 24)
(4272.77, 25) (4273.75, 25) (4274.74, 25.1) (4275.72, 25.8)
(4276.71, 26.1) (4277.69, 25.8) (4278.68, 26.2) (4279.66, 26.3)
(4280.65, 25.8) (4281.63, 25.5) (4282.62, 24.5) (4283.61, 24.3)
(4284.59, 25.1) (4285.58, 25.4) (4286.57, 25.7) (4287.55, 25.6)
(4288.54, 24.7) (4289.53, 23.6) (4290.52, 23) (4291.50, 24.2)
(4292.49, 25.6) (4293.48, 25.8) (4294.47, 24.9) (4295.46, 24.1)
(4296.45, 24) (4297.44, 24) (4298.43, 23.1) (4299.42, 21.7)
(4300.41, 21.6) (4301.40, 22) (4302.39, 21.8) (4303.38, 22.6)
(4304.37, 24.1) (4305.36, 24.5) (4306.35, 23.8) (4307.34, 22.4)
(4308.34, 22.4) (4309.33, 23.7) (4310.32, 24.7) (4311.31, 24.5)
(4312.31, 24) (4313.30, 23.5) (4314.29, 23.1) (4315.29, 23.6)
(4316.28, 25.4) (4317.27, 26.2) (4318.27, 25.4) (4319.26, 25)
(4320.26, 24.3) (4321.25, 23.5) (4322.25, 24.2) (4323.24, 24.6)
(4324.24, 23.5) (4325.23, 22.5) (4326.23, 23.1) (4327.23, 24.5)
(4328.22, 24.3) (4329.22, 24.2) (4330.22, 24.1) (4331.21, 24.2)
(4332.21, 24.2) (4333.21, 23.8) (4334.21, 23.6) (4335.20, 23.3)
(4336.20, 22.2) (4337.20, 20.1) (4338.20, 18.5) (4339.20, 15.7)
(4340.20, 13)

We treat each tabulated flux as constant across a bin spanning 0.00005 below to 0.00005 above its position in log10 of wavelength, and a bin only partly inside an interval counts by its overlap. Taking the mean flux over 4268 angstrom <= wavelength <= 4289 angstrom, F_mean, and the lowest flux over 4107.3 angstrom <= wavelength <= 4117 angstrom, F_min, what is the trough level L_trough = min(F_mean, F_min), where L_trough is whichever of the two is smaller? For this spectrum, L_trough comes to 23.60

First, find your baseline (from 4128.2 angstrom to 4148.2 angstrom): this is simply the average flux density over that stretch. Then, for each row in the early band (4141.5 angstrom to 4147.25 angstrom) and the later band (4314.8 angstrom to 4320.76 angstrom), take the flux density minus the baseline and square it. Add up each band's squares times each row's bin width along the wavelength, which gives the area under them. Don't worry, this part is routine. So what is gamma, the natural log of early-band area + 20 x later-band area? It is 4.7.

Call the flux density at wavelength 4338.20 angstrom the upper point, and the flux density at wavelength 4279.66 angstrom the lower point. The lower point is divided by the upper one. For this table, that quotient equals 1.42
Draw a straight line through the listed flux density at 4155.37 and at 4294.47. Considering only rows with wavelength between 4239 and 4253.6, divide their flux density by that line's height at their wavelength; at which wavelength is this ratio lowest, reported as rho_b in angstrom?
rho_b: 4250.20 angstrom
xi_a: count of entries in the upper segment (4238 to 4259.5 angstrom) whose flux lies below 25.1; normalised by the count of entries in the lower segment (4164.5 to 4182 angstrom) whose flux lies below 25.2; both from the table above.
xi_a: 1.0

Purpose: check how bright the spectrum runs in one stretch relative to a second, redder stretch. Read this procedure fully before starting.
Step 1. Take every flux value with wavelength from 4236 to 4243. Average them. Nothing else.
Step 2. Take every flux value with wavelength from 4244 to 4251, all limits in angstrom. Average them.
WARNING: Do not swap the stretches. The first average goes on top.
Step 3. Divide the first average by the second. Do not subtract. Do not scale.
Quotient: 1.04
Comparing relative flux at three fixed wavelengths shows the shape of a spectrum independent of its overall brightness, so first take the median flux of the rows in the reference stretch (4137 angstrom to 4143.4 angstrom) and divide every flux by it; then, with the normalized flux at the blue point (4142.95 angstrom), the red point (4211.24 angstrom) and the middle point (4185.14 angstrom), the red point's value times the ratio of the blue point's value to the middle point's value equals 0.939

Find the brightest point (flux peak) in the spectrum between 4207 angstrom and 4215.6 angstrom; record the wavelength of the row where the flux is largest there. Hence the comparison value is 4214.15 angstrom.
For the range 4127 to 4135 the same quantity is 4132.47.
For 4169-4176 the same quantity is 4169.75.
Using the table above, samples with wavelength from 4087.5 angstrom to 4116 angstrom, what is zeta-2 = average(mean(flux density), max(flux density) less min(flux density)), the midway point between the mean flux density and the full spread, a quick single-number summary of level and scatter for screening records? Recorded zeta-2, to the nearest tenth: 17.3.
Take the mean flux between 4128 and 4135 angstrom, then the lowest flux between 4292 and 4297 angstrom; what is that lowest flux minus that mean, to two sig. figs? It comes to -1.1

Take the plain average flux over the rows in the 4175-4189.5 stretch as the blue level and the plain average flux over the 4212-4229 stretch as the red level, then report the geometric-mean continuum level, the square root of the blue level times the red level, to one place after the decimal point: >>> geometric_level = 25.1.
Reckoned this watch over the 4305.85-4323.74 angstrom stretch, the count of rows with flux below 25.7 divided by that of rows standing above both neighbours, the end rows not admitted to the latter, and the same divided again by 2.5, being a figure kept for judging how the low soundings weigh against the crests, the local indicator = 3.4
